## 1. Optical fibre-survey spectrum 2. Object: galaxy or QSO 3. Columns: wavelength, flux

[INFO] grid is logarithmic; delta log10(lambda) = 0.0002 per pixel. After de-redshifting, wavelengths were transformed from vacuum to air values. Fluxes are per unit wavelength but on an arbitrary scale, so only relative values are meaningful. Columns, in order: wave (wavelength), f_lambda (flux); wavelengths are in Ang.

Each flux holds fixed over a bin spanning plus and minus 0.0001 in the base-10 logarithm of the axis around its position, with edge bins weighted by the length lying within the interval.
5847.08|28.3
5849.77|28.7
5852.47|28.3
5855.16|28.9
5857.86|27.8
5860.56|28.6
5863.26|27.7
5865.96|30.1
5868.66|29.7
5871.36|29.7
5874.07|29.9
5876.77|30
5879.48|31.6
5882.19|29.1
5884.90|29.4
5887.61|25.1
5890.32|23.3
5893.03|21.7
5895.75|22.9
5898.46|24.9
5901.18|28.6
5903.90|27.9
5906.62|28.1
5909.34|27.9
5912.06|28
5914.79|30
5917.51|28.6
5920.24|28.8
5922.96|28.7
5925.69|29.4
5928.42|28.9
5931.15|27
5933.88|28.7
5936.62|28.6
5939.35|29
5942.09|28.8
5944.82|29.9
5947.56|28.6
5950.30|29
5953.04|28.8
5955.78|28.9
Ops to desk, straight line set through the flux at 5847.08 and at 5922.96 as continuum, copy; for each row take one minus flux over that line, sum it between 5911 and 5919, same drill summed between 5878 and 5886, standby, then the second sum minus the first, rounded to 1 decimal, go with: -0.1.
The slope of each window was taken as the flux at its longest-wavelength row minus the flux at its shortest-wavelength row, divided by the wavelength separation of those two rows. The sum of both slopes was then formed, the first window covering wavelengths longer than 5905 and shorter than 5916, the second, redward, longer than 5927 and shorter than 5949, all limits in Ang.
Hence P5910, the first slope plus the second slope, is 0.2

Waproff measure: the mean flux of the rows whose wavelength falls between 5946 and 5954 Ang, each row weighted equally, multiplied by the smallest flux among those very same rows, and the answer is 824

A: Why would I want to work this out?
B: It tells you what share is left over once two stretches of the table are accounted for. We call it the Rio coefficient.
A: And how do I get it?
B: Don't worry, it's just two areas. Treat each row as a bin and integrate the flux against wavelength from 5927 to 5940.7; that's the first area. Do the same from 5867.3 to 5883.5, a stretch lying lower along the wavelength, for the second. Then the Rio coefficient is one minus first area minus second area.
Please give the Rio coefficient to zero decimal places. -875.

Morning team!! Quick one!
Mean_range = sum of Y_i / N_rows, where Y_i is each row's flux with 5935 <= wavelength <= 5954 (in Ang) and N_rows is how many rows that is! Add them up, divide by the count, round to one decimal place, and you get 29.0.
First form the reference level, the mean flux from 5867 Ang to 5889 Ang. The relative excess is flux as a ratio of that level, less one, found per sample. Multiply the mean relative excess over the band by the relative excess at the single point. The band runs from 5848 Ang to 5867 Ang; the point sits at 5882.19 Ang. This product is 0.0002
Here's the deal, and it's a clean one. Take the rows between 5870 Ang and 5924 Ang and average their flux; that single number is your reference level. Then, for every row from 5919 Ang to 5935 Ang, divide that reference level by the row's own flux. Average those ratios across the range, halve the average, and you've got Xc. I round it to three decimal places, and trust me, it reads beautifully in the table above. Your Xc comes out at 0.485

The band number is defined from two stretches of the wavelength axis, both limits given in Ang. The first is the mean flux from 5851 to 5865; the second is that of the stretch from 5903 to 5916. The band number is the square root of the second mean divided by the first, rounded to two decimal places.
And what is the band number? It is 1.00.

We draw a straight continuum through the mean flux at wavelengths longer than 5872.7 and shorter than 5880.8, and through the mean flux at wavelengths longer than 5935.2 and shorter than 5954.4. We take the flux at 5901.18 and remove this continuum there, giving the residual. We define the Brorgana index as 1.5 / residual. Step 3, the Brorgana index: -1.1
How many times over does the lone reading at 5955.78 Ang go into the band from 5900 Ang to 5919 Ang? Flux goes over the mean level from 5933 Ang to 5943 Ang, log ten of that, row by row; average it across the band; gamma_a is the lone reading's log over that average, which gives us -0.4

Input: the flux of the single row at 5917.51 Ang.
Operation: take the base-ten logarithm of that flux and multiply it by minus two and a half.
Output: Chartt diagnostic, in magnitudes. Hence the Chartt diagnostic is -3.64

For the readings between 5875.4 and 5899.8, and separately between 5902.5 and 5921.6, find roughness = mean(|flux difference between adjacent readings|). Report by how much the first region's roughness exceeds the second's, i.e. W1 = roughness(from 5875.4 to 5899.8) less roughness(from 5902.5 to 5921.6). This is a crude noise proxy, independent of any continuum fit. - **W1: 1.2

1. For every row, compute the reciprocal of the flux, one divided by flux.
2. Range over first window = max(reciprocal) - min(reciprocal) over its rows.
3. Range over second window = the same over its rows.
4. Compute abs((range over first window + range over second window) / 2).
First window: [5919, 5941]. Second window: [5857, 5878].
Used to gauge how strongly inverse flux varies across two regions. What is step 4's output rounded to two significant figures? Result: 0.0030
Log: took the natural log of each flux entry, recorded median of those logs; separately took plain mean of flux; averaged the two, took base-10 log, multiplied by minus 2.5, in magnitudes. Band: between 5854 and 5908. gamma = -2.98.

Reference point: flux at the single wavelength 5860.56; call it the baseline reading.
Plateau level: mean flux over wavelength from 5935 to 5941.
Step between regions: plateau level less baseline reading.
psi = 0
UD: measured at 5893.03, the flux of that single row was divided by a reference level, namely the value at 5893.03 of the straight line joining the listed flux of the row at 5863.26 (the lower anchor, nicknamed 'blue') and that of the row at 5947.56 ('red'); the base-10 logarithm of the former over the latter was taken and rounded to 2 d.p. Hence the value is -0.11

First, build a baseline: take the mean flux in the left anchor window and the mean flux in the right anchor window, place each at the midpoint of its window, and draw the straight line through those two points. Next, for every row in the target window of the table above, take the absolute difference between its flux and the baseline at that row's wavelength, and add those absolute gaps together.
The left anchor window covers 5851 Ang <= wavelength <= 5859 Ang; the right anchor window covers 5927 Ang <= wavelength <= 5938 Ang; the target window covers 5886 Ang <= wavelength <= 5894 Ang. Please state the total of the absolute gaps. 15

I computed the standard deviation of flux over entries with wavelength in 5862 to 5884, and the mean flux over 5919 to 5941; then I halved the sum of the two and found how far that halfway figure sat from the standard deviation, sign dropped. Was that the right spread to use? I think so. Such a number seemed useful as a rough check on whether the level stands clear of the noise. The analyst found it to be 13.8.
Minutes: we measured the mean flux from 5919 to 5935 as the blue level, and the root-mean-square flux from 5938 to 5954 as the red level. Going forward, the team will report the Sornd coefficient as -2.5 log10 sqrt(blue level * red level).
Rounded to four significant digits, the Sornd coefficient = -3.649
